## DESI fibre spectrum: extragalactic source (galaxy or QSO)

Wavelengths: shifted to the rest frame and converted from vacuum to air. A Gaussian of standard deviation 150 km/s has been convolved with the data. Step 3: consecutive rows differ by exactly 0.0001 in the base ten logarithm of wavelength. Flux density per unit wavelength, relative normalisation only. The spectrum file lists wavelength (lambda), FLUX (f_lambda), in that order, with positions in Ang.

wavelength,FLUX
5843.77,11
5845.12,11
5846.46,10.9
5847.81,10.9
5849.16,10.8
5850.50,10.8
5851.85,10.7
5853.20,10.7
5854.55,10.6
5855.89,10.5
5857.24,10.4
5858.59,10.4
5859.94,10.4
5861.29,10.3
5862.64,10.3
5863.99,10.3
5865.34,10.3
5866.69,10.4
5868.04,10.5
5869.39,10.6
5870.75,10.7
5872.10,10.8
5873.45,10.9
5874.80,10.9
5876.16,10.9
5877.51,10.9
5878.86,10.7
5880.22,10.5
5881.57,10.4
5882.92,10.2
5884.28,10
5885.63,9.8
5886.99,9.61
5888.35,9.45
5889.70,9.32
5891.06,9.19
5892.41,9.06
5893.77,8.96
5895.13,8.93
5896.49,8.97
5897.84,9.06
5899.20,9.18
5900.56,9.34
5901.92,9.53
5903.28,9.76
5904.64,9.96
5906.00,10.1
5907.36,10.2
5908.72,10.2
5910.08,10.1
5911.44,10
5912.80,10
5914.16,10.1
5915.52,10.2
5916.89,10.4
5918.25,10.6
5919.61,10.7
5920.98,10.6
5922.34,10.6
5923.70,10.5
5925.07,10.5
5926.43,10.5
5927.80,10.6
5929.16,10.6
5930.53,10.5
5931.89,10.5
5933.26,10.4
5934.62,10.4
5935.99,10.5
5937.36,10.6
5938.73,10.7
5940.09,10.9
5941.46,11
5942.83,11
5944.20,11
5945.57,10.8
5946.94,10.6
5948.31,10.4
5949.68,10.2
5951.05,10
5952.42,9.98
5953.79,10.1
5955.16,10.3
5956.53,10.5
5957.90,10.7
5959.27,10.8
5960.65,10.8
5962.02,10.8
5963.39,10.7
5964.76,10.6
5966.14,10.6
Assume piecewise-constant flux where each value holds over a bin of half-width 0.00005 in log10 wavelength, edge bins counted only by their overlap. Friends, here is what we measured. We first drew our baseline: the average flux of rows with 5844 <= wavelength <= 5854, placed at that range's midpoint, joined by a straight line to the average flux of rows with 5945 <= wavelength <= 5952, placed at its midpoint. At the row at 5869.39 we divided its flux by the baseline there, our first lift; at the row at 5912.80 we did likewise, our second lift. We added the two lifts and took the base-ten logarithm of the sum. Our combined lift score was 0.287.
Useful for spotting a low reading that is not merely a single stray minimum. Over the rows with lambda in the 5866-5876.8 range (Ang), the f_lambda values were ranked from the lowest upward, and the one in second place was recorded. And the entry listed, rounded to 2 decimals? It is 10.50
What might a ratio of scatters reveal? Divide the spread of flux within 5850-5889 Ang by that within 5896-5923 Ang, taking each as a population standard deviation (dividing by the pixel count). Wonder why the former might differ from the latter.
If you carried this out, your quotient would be 0.71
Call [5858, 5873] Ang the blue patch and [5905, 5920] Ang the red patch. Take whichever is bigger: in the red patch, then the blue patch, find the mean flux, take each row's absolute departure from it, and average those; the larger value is 0.18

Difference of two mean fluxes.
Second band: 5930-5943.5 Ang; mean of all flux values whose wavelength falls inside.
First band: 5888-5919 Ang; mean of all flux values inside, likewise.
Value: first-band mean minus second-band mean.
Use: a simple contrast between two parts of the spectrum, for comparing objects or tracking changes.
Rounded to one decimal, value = -1.0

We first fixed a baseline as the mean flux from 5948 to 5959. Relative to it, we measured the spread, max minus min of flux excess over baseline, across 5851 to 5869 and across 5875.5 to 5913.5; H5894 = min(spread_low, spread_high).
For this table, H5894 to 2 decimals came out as 0.40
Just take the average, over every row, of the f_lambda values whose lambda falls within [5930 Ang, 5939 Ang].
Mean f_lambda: 10.5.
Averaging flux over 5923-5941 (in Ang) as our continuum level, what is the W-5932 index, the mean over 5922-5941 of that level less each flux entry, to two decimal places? 0.00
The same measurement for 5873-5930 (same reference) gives 0.51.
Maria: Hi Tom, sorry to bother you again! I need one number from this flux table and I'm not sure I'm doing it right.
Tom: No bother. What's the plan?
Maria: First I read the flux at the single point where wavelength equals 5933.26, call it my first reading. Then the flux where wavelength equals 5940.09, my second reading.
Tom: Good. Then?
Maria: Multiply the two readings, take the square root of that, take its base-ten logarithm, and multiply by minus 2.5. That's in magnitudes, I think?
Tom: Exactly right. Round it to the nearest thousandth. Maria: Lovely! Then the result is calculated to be -2.568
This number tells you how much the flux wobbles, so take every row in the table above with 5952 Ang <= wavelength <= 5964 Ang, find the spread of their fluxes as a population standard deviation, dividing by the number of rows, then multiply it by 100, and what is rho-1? 30.1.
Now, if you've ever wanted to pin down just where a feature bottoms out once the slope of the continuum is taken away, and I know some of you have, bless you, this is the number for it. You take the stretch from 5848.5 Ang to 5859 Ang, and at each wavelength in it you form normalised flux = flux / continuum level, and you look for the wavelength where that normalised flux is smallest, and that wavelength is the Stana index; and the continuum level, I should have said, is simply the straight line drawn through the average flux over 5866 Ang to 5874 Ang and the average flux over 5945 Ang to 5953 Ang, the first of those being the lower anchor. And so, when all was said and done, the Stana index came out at 5857.24 Ang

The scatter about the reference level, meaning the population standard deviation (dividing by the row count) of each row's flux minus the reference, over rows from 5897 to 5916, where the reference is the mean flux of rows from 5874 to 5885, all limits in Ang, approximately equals 0.38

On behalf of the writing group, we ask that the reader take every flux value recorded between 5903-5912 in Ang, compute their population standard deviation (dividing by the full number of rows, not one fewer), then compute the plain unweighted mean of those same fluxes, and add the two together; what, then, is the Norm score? 10.2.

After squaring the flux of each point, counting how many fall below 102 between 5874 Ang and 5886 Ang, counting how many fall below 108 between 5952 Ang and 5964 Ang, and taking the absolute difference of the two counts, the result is 1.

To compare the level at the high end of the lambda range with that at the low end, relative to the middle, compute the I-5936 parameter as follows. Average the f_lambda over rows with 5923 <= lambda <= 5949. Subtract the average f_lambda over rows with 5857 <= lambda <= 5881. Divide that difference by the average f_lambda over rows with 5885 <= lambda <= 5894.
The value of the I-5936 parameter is 0.007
